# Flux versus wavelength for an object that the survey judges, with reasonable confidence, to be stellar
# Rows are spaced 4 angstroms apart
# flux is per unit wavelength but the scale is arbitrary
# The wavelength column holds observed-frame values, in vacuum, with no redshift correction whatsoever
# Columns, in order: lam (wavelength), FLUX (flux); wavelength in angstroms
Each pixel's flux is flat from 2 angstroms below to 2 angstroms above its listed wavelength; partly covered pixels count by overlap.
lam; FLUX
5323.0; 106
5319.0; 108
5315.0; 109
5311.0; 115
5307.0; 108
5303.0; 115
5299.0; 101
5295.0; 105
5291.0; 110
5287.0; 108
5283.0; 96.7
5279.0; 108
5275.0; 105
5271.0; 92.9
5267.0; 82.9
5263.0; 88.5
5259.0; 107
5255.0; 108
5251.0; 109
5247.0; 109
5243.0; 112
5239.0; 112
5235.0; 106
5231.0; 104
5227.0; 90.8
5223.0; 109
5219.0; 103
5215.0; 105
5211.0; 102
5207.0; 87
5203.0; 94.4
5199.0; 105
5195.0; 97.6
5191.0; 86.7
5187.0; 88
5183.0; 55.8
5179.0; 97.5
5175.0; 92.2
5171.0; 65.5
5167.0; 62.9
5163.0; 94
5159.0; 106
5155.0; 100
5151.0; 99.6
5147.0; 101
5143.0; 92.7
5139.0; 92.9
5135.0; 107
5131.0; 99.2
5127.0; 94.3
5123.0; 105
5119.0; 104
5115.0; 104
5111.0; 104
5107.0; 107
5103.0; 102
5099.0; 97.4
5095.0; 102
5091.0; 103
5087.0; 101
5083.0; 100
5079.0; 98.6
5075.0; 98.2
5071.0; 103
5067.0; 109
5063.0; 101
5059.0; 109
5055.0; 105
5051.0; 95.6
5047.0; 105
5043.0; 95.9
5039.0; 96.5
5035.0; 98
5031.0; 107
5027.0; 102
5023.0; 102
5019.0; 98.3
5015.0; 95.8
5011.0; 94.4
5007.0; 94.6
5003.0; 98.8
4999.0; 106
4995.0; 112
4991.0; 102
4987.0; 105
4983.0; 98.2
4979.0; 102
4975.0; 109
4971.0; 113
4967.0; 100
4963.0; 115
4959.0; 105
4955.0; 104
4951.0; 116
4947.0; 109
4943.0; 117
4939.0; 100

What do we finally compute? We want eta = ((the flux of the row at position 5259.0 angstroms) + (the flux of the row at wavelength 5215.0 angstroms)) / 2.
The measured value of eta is 106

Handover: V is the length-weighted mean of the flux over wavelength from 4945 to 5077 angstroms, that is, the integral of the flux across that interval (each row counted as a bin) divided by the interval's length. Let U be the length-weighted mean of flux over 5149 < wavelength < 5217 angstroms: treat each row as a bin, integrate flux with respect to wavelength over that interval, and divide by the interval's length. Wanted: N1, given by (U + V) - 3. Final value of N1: 191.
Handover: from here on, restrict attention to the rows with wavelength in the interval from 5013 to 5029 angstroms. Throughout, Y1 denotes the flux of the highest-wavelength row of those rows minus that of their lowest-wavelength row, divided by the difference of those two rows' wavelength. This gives 0.5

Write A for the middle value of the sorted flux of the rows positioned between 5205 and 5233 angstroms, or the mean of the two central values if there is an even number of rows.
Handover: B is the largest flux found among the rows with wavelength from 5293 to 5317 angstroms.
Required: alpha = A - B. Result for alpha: -12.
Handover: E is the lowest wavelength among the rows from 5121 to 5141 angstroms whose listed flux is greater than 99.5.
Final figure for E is 5123.0 angstroms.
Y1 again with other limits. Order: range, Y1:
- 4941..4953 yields -0.1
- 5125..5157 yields 0.2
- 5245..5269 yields -1.3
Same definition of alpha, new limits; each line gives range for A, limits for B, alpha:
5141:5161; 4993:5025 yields -12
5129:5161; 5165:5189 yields 2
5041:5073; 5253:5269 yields -4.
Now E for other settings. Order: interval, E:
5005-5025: 5023.0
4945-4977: 4947.0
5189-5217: 5199.0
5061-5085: 5063.0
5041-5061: 5047.0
